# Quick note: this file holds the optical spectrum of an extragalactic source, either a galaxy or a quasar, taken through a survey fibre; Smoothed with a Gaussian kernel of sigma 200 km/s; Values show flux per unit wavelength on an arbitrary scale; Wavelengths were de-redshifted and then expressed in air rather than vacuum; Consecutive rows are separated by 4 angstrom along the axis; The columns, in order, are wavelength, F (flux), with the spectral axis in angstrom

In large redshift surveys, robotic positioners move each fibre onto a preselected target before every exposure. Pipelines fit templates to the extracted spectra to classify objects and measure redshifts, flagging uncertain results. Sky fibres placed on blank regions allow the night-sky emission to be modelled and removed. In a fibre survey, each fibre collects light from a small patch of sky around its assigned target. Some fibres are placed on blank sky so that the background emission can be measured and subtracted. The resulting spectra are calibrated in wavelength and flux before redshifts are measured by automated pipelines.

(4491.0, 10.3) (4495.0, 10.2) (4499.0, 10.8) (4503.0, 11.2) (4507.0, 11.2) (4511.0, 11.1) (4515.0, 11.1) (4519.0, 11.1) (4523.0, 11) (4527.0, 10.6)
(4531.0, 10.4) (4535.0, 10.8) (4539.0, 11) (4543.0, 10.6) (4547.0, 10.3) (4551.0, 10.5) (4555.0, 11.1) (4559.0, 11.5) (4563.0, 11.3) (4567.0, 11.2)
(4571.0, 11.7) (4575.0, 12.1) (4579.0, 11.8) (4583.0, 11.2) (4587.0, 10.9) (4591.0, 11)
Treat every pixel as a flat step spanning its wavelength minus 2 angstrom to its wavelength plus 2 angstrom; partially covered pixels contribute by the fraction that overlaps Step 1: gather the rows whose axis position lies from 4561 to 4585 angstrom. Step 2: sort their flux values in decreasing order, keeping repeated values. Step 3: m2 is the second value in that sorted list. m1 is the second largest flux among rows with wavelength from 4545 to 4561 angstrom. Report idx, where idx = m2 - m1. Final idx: 0.7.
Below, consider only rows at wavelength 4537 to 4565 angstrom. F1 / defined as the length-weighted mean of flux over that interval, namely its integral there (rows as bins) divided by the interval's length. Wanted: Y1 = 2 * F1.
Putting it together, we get 21.8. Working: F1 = 10.9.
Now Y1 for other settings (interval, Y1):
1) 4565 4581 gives 23.4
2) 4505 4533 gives 21.9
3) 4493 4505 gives 21.5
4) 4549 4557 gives 21.6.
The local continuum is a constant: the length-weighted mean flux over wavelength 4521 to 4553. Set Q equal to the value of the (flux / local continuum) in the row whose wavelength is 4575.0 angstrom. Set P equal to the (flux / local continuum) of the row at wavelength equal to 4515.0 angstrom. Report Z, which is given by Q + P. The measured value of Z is 2.18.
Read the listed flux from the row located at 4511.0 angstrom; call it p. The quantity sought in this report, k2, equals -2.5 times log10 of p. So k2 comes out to -2.61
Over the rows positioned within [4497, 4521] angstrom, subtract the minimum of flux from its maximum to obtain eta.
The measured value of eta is 0.40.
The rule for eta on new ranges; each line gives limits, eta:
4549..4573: 1.20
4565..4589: 1.20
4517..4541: 0.70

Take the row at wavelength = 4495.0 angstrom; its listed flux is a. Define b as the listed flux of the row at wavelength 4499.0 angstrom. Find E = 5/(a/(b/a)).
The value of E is 0.519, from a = 10.2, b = 10.8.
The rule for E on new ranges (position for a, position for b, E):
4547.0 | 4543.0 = 0.500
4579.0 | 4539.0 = 0.395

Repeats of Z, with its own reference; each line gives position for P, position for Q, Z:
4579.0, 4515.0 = 2.15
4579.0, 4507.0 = 2.16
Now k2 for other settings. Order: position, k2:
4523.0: -2.60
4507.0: -2.62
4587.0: -2.59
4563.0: -2.63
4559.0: -2.65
